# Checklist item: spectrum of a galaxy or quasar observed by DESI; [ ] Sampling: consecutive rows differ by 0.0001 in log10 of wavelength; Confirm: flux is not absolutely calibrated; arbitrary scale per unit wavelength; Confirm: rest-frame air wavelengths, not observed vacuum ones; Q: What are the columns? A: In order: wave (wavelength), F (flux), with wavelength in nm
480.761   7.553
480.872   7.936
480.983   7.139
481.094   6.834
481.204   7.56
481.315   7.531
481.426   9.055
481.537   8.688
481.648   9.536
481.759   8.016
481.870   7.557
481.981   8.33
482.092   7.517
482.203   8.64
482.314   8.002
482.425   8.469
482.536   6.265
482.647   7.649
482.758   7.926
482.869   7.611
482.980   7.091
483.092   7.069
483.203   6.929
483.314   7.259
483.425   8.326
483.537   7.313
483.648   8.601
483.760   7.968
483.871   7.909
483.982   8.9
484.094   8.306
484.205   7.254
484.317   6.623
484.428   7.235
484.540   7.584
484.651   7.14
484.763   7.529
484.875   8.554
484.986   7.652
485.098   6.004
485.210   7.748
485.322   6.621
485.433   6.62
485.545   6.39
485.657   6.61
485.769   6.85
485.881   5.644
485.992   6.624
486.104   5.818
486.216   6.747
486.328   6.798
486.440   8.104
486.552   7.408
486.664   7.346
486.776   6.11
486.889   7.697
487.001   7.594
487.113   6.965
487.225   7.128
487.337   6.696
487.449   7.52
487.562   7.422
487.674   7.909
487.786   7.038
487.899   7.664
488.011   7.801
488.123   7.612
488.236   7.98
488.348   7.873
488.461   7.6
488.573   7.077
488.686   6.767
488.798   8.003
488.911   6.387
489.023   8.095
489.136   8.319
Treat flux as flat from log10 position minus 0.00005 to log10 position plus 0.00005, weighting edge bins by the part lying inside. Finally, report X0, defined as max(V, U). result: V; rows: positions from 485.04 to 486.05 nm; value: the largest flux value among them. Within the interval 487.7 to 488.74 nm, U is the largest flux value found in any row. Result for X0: 7.98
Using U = 7.98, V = 7.748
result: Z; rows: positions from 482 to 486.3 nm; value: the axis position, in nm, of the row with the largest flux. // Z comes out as 483.982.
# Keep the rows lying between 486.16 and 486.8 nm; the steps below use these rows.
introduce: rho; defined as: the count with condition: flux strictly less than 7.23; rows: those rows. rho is 3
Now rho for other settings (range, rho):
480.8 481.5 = 2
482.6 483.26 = 3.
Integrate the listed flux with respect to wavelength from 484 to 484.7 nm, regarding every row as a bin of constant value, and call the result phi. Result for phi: 5.2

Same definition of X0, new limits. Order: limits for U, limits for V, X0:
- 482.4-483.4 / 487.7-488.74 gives 8.47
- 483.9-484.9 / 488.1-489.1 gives 8.90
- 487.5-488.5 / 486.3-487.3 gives 8.10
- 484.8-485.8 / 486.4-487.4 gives 8.55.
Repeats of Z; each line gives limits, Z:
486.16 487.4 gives 486.440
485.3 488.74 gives 486.440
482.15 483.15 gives 482.203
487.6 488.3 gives 488.236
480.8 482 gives 481.648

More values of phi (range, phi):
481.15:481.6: 3.7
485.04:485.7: 4.4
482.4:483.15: 5.5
